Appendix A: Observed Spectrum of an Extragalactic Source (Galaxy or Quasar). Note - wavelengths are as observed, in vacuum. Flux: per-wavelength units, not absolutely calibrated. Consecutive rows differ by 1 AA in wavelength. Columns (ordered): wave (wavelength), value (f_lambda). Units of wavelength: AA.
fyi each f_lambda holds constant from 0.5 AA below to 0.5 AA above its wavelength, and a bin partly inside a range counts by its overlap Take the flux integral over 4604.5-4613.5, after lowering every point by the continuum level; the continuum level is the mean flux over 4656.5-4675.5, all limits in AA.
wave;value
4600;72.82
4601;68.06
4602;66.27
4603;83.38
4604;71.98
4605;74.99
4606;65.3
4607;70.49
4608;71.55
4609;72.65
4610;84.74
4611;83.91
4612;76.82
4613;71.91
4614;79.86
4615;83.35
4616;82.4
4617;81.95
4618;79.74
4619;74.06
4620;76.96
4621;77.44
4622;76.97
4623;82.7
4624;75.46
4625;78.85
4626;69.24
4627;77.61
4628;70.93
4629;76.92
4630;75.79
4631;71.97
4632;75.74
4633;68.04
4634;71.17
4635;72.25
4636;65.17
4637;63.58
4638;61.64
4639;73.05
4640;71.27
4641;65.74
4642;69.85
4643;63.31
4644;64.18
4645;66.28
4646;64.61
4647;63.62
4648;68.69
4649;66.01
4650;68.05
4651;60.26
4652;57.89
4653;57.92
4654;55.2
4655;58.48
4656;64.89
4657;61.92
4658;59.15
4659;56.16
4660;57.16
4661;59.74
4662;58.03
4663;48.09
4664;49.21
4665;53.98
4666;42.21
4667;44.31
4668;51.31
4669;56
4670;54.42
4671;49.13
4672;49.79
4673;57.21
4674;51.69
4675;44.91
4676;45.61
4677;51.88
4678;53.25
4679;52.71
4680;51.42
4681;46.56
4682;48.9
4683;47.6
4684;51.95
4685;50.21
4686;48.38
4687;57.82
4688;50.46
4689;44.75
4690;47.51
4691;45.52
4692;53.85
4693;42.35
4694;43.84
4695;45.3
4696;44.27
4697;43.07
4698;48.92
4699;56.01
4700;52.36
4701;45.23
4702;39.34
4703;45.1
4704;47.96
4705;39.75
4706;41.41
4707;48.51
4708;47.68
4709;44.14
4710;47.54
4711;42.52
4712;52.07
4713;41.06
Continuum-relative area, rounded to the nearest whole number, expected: 197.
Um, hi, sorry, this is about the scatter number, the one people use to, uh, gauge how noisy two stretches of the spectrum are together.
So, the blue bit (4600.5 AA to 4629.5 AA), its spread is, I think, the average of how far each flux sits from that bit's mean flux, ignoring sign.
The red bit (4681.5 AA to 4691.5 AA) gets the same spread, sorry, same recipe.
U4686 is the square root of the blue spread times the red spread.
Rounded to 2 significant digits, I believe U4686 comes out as 3.5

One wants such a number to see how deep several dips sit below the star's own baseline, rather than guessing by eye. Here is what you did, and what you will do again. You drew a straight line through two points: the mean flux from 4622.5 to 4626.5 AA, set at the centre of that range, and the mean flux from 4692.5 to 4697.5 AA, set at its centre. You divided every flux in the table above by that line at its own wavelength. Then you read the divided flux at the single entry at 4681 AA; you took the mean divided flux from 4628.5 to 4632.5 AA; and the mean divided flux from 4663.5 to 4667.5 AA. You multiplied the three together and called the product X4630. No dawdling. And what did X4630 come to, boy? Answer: 0.78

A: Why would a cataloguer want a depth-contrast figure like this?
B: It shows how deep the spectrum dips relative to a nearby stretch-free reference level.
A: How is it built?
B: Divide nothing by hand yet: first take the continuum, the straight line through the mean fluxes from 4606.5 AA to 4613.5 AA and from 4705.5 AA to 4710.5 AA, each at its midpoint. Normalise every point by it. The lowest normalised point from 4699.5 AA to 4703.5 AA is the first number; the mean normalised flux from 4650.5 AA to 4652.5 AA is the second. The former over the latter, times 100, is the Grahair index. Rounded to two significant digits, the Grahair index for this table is 88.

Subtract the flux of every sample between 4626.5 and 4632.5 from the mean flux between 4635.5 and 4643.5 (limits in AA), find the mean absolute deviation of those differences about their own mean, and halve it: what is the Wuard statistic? 1.1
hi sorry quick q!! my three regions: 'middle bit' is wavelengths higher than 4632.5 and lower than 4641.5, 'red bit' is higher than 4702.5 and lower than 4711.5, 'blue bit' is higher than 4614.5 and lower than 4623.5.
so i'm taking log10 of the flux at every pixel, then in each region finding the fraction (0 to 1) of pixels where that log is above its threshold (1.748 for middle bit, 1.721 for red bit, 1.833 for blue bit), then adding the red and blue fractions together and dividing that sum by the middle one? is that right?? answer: 1.00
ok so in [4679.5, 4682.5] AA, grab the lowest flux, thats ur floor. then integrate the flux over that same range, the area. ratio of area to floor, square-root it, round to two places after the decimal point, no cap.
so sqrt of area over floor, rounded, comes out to 1.78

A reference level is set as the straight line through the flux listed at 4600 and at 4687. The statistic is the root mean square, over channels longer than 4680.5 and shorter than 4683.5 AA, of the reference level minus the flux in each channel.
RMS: 11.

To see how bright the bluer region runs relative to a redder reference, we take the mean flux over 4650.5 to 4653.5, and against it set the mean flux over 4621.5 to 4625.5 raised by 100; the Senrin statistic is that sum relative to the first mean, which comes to 3.0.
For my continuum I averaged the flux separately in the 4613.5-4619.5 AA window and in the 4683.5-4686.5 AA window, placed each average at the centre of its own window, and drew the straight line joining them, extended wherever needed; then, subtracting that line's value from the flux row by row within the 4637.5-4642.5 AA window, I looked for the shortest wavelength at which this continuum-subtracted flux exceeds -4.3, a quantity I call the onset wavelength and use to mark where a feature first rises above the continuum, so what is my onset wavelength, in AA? 4639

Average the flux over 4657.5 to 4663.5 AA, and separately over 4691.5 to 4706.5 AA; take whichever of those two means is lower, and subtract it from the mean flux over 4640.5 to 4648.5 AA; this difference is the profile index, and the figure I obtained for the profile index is 20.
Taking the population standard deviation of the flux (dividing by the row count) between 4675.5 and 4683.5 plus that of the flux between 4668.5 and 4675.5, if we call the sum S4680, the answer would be 6.77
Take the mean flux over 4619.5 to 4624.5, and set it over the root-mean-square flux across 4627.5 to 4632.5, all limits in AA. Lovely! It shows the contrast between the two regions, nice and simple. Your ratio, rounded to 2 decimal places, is 1.05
